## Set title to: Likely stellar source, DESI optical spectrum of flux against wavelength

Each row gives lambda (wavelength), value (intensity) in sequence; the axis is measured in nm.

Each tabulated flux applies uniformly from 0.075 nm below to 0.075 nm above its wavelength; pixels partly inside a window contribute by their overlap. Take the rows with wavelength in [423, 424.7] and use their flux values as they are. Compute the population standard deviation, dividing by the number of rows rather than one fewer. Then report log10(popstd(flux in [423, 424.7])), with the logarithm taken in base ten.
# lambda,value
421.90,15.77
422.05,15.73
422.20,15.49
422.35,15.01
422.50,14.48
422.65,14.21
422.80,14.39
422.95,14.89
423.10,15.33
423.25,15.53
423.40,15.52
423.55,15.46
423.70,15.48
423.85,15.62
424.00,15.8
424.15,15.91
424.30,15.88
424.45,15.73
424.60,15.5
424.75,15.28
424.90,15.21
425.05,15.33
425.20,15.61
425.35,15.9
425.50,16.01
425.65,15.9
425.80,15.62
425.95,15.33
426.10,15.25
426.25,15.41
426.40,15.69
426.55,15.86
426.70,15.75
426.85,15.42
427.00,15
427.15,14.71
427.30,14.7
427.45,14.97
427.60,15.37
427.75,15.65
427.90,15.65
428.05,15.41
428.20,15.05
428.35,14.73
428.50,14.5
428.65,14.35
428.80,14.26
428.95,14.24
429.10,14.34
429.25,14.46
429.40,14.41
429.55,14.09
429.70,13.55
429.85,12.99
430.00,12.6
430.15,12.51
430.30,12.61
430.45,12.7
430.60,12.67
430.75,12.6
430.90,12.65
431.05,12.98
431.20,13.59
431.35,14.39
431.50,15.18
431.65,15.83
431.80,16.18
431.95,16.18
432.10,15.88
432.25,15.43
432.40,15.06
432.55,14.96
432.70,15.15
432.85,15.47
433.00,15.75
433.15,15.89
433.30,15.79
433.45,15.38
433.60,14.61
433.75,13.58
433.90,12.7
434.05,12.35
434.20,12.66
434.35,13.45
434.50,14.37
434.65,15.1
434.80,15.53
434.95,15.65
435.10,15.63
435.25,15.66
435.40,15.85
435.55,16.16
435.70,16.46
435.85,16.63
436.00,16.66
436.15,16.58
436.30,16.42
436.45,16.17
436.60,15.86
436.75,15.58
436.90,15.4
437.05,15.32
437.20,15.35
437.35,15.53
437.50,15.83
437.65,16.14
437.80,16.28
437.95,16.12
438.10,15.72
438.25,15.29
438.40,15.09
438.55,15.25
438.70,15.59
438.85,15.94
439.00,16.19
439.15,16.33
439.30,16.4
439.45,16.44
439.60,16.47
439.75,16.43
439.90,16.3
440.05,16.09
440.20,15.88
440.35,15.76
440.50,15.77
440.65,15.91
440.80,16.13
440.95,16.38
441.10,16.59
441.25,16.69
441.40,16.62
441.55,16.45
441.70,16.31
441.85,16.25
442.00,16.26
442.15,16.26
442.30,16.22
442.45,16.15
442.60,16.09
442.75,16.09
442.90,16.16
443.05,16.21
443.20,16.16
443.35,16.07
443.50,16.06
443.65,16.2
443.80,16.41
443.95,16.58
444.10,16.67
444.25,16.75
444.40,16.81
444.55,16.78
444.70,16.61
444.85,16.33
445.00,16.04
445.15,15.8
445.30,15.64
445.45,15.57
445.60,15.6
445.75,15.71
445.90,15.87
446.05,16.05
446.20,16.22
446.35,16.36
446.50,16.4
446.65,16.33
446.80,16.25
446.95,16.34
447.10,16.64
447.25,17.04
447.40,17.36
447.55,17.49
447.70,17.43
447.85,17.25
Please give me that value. -0.74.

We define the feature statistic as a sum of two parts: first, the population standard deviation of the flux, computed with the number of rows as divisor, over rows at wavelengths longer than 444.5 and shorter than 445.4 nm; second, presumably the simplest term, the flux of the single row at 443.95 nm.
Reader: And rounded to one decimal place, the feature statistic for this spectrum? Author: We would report 17.0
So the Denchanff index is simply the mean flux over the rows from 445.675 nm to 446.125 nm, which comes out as 15.9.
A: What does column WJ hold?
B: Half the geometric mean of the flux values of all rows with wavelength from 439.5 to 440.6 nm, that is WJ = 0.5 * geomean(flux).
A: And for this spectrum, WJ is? 8.05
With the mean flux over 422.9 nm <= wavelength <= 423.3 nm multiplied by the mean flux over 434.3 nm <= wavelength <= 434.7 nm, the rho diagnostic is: 218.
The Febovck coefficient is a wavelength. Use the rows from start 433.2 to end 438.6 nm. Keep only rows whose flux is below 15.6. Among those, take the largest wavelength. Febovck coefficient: 438.55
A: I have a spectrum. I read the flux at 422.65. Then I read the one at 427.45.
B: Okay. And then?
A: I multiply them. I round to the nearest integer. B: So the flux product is 213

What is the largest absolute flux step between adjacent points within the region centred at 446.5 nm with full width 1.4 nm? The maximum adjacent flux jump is 0.30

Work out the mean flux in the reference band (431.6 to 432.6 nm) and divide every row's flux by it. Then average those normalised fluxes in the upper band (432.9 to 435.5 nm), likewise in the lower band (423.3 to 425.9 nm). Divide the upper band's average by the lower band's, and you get 0.94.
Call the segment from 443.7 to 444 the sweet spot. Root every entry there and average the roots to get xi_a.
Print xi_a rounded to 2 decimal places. 4.06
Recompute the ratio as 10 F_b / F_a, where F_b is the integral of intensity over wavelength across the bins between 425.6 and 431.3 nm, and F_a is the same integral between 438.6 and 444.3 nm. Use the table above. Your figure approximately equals 9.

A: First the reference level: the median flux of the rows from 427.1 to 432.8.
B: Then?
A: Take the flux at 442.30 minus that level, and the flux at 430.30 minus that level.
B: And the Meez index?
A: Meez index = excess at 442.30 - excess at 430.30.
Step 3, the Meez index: 3.6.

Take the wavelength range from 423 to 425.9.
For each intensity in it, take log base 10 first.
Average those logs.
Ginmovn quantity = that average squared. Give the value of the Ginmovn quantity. 1.42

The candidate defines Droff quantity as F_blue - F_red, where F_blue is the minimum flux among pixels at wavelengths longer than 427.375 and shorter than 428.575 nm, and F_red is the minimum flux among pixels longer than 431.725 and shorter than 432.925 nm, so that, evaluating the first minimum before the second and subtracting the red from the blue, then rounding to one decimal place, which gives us -0.5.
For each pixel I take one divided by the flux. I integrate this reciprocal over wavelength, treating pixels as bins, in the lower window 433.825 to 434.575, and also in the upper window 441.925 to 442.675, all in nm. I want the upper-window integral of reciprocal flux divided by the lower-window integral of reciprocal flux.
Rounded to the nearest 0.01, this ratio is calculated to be 0.81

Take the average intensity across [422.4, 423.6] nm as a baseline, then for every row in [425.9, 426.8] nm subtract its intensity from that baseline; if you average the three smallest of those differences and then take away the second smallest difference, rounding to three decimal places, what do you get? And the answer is -0.017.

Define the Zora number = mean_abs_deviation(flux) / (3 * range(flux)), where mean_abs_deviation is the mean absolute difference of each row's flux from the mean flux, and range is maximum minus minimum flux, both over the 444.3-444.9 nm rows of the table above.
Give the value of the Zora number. 0.113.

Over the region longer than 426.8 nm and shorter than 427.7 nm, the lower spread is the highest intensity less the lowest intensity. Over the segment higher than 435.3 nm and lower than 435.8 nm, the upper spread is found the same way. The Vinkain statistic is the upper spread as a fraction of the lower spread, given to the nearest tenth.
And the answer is 0.8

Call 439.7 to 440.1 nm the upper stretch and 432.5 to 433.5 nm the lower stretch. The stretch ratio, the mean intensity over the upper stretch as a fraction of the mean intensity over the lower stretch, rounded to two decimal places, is 1.05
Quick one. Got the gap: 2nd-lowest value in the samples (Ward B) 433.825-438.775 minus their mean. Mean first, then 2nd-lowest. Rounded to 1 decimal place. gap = -2.7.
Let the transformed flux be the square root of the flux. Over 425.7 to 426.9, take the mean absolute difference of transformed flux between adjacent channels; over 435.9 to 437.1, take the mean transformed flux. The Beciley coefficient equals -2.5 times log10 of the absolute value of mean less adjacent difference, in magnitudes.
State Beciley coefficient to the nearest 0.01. -1.50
